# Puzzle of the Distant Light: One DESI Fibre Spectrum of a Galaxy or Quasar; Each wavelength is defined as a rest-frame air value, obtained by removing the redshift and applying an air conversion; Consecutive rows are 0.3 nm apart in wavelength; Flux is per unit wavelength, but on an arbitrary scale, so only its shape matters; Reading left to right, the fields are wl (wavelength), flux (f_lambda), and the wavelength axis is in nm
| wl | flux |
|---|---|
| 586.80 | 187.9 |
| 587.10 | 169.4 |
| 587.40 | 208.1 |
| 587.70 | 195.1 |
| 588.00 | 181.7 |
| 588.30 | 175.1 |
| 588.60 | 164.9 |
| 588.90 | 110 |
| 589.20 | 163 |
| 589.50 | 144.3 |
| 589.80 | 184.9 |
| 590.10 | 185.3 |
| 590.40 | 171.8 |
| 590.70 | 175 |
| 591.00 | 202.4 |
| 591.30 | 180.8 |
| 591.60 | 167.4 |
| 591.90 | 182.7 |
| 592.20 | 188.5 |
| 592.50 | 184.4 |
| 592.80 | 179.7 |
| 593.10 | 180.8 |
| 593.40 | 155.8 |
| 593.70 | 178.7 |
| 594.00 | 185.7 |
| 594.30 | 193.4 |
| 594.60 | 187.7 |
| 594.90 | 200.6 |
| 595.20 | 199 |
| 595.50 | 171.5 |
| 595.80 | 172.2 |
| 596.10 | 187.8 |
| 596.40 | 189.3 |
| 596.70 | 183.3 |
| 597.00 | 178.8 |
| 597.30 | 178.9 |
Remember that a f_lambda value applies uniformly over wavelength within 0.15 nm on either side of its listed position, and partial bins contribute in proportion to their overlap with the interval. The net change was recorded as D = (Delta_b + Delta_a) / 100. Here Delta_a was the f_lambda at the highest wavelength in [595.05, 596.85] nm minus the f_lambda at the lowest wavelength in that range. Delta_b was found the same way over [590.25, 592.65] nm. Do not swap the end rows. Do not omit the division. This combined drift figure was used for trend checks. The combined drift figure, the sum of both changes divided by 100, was -0.03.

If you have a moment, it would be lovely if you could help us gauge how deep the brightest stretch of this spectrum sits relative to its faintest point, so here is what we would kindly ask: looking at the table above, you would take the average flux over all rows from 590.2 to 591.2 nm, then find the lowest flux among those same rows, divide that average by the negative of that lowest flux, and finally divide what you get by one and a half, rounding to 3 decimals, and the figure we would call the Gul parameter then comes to -0.710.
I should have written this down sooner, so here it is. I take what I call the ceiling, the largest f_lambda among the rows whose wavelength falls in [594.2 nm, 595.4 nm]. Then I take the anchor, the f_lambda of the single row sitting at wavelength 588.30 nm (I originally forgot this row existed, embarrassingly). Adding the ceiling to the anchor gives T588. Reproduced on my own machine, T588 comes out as 376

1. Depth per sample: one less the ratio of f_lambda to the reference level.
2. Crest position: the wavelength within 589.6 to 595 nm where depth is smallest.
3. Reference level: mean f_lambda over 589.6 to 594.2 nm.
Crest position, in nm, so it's 591.00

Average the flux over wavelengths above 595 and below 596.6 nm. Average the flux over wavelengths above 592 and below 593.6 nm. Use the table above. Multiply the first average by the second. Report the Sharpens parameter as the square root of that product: 181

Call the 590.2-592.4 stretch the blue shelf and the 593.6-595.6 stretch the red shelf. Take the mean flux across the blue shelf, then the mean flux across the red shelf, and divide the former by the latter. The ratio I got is 0.96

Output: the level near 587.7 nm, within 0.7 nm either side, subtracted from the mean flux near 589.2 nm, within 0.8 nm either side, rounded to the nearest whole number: -32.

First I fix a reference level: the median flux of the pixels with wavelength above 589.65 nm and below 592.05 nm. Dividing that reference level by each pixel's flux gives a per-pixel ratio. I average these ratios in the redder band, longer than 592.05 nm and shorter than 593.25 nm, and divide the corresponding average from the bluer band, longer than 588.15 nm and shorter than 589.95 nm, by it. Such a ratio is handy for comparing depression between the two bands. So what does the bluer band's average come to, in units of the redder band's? 1.202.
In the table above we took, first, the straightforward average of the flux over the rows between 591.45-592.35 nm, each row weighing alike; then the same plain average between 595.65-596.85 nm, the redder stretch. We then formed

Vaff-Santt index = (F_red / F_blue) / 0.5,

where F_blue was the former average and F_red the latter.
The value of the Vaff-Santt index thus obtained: 2.04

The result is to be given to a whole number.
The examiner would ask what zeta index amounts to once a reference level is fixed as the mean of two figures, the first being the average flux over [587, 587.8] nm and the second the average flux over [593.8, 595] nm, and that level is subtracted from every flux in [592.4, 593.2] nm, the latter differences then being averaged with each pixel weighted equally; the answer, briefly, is -10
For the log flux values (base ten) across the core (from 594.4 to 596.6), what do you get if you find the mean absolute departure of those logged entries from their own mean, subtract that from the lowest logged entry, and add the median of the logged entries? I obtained 4.49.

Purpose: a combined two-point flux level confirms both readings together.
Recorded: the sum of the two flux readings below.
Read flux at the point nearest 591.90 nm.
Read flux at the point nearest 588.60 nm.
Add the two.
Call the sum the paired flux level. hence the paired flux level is 348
